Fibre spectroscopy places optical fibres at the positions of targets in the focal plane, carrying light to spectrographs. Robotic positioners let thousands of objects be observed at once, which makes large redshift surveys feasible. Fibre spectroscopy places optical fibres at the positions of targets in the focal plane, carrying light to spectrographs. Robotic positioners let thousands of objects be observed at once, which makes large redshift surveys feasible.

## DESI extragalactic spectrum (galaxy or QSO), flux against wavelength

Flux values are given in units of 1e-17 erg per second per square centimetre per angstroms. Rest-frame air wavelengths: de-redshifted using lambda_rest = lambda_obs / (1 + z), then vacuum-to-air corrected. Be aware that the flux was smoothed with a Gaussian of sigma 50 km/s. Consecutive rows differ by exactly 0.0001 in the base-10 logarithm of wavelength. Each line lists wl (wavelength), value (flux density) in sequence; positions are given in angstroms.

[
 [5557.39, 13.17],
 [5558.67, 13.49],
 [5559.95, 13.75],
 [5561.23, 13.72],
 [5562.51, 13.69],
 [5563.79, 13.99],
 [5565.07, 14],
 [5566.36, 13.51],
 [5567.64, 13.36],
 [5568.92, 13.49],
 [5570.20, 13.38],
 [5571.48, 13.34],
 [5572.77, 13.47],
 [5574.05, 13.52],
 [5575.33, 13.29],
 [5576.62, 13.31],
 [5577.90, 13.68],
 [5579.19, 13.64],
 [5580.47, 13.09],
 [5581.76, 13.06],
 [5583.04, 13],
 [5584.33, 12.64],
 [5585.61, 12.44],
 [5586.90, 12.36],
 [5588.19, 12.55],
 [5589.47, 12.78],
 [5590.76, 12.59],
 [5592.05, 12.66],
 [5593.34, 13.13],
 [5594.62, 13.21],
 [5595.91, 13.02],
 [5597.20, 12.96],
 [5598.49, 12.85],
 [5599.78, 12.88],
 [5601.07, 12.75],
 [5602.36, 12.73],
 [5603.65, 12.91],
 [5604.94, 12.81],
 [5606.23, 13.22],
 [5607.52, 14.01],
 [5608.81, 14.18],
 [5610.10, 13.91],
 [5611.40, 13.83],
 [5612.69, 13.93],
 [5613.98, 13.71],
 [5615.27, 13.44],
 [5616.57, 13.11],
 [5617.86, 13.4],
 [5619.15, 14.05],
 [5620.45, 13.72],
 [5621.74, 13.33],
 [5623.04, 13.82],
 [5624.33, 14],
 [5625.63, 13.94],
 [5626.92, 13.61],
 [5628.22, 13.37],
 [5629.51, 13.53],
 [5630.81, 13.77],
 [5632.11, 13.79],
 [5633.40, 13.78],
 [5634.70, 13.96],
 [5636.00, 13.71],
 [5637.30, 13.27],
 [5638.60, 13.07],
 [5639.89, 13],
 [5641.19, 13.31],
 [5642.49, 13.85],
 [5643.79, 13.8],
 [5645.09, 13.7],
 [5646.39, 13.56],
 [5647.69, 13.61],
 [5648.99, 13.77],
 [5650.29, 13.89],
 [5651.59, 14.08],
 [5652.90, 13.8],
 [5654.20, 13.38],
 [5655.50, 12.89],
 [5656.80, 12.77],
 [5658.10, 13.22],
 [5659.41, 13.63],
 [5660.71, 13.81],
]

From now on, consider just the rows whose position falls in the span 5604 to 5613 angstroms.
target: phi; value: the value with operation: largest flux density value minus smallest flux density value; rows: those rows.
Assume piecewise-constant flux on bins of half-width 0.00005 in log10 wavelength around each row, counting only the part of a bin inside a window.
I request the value 1.4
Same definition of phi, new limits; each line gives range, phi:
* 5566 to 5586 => 1.2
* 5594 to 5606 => 0.5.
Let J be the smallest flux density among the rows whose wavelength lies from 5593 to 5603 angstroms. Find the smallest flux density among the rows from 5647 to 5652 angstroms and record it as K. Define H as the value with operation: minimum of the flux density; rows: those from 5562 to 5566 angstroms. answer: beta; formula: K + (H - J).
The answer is 14.6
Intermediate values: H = 13.69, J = 12.73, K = 13.61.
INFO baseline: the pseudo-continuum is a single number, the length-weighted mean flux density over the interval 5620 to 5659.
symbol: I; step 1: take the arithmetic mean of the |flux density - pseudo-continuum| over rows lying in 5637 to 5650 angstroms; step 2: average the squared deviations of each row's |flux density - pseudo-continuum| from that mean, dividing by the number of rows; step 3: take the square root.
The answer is 0.172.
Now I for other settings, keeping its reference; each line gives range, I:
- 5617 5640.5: 0.150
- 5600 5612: 0.213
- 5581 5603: 0.236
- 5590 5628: 0.252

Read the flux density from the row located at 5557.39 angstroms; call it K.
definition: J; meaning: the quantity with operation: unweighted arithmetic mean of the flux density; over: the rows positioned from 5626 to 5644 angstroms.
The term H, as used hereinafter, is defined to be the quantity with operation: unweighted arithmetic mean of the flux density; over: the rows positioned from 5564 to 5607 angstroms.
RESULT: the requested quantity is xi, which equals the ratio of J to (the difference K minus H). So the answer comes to 150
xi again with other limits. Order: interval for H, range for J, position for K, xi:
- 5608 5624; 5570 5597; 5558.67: -61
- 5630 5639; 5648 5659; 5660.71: 71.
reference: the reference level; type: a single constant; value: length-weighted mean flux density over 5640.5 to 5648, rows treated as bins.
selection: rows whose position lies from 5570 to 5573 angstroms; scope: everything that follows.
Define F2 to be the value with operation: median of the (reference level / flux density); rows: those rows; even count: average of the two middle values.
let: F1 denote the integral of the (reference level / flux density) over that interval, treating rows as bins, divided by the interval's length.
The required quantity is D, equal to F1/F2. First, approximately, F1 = 1.02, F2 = 1.02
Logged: 0.998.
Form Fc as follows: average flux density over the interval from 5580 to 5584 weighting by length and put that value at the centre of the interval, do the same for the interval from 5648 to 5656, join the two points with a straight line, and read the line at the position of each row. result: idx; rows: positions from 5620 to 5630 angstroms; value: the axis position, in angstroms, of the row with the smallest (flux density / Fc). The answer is 5628.22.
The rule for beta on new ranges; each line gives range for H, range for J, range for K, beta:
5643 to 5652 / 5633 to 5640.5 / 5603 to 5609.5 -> 13.4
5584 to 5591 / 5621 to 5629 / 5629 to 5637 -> 12.6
